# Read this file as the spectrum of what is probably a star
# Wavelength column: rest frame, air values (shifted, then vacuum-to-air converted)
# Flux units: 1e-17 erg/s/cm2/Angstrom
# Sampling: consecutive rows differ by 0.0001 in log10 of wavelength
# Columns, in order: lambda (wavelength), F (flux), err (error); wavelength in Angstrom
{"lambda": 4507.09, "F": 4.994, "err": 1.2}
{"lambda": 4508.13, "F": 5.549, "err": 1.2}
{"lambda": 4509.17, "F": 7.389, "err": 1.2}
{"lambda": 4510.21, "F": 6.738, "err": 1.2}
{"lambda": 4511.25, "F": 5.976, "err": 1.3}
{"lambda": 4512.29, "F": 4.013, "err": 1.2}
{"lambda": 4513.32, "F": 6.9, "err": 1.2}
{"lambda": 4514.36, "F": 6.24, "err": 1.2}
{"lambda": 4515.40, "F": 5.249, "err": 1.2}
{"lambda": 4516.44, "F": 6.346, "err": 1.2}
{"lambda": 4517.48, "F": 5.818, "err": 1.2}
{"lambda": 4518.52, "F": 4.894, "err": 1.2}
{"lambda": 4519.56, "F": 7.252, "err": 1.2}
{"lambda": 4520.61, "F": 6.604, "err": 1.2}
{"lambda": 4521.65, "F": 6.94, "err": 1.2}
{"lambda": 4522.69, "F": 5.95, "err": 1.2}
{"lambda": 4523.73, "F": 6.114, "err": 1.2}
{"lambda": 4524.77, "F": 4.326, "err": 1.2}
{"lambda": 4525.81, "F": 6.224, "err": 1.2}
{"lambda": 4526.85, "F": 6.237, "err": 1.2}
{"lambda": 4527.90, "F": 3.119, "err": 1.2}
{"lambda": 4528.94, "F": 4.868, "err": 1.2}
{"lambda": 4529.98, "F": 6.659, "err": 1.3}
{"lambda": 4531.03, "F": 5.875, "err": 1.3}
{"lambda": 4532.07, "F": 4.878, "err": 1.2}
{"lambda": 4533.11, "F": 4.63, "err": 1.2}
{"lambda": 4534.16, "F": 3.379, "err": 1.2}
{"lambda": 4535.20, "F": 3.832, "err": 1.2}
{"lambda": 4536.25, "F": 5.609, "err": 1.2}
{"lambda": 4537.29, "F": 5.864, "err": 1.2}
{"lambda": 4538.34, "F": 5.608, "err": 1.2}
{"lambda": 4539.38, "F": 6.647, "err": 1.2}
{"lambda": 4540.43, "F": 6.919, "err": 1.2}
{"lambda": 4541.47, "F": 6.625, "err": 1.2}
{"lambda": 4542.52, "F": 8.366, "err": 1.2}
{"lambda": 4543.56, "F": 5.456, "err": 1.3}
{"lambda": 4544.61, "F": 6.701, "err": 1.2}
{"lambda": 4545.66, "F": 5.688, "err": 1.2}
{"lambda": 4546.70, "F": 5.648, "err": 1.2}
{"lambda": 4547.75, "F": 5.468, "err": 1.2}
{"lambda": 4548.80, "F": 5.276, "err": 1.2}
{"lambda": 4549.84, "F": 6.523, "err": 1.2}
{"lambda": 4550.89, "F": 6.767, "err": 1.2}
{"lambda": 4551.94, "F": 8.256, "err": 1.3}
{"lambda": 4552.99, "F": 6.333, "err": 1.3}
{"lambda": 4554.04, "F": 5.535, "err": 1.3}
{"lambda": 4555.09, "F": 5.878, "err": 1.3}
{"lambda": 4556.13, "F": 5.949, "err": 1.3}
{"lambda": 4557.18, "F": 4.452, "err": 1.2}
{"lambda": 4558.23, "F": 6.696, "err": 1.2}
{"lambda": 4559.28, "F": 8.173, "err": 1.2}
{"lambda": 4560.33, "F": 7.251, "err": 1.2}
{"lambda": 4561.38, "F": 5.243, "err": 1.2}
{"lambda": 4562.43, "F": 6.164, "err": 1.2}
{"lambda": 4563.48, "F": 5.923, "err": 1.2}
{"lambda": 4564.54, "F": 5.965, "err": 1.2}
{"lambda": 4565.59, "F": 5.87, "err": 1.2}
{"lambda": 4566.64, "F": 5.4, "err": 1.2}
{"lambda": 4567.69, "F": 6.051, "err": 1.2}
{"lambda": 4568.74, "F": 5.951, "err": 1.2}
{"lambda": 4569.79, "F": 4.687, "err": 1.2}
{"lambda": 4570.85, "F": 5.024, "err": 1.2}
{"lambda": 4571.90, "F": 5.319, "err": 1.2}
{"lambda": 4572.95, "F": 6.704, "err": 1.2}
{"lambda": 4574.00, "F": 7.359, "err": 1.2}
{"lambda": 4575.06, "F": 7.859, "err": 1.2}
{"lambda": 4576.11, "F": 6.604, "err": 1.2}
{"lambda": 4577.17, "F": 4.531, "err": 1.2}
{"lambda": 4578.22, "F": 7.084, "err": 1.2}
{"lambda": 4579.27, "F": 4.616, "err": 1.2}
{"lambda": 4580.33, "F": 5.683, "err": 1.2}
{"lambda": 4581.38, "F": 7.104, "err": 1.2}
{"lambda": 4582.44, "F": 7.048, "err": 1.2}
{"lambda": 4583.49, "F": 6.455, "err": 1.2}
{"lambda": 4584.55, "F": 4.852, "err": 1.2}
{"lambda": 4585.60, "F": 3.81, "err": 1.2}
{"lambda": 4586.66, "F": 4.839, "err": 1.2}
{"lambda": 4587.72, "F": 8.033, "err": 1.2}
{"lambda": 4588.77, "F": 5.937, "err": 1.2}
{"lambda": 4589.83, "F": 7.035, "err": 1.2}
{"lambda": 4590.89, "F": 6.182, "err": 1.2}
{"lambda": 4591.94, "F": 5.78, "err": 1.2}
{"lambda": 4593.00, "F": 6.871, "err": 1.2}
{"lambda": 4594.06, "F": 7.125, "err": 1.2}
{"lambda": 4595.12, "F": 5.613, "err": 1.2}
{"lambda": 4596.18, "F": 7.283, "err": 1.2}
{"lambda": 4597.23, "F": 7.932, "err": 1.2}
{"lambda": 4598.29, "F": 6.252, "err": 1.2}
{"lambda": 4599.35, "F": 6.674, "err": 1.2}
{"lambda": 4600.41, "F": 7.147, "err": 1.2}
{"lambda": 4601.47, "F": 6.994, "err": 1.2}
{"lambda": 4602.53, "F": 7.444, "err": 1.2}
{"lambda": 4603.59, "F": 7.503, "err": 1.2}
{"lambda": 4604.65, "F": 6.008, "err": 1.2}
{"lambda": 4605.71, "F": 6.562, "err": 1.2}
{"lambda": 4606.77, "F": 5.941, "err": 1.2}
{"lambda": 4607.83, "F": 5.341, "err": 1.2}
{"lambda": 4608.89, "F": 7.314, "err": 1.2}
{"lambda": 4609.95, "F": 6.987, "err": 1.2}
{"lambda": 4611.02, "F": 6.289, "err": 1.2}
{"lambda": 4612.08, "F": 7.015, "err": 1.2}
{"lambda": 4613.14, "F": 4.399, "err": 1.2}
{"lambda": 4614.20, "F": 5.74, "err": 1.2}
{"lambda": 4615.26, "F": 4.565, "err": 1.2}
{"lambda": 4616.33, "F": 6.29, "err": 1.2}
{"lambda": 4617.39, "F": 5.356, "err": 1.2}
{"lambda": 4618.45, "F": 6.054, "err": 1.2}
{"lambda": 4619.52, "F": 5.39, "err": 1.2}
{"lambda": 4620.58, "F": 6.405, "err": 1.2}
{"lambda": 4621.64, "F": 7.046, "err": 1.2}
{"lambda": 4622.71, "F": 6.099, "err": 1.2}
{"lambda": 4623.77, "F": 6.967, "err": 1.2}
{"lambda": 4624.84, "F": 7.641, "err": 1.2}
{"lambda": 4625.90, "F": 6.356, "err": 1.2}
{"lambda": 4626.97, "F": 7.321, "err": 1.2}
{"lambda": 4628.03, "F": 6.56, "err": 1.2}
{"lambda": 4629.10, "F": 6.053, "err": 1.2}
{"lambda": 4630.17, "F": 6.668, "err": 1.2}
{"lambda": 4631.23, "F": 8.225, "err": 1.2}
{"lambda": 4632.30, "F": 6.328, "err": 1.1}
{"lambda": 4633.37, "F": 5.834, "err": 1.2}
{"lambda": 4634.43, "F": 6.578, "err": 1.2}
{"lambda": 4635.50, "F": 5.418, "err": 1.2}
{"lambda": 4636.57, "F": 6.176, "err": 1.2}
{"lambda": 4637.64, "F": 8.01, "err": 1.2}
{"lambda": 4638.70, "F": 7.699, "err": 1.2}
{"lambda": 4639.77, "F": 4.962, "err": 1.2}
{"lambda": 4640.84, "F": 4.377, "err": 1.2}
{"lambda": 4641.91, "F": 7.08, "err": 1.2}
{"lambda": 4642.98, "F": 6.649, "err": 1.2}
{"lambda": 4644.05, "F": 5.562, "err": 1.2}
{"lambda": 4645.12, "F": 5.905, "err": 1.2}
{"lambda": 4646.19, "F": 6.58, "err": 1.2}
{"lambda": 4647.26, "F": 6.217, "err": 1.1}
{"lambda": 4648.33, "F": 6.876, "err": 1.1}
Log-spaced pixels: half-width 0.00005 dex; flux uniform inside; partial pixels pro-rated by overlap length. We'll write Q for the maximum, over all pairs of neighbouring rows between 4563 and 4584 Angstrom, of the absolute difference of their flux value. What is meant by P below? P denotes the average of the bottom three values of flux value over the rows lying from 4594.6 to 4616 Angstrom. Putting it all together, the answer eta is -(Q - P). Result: 2.22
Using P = 4.77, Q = 2.55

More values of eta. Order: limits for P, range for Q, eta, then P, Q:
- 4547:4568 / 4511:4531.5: 1.87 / 4.99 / 3.12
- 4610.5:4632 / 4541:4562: 1.86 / 4.77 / 2.91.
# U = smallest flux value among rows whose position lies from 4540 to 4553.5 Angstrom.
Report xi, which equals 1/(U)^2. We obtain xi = 0.036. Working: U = 5.276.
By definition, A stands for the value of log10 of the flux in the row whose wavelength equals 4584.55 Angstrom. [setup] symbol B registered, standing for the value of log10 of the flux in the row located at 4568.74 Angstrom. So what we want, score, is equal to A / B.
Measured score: 0.89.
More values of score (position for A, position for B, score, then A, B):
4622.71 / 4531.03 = 1.02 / 0.79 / 0.77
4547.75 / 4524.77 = 1.16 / 0.74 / 0.64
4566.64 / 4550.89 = 0.88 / 0.73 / 0.83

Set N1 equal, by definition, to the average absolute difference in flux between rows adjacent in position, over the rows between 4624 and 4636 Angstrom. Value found 1.00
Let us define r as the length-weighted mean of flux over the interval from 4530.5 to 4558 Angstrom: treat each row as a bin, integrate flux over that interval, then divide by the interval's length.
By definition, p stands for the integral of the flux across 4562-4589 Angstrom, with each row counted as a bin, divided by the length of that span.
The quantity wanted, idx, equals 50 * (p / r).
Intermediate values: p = 6.0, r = 5.9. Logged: 51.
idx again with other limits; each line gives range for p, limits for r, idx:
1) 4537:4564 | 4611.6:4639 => 49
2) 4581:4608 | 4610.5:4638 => 51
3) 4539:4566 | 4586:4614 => 48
